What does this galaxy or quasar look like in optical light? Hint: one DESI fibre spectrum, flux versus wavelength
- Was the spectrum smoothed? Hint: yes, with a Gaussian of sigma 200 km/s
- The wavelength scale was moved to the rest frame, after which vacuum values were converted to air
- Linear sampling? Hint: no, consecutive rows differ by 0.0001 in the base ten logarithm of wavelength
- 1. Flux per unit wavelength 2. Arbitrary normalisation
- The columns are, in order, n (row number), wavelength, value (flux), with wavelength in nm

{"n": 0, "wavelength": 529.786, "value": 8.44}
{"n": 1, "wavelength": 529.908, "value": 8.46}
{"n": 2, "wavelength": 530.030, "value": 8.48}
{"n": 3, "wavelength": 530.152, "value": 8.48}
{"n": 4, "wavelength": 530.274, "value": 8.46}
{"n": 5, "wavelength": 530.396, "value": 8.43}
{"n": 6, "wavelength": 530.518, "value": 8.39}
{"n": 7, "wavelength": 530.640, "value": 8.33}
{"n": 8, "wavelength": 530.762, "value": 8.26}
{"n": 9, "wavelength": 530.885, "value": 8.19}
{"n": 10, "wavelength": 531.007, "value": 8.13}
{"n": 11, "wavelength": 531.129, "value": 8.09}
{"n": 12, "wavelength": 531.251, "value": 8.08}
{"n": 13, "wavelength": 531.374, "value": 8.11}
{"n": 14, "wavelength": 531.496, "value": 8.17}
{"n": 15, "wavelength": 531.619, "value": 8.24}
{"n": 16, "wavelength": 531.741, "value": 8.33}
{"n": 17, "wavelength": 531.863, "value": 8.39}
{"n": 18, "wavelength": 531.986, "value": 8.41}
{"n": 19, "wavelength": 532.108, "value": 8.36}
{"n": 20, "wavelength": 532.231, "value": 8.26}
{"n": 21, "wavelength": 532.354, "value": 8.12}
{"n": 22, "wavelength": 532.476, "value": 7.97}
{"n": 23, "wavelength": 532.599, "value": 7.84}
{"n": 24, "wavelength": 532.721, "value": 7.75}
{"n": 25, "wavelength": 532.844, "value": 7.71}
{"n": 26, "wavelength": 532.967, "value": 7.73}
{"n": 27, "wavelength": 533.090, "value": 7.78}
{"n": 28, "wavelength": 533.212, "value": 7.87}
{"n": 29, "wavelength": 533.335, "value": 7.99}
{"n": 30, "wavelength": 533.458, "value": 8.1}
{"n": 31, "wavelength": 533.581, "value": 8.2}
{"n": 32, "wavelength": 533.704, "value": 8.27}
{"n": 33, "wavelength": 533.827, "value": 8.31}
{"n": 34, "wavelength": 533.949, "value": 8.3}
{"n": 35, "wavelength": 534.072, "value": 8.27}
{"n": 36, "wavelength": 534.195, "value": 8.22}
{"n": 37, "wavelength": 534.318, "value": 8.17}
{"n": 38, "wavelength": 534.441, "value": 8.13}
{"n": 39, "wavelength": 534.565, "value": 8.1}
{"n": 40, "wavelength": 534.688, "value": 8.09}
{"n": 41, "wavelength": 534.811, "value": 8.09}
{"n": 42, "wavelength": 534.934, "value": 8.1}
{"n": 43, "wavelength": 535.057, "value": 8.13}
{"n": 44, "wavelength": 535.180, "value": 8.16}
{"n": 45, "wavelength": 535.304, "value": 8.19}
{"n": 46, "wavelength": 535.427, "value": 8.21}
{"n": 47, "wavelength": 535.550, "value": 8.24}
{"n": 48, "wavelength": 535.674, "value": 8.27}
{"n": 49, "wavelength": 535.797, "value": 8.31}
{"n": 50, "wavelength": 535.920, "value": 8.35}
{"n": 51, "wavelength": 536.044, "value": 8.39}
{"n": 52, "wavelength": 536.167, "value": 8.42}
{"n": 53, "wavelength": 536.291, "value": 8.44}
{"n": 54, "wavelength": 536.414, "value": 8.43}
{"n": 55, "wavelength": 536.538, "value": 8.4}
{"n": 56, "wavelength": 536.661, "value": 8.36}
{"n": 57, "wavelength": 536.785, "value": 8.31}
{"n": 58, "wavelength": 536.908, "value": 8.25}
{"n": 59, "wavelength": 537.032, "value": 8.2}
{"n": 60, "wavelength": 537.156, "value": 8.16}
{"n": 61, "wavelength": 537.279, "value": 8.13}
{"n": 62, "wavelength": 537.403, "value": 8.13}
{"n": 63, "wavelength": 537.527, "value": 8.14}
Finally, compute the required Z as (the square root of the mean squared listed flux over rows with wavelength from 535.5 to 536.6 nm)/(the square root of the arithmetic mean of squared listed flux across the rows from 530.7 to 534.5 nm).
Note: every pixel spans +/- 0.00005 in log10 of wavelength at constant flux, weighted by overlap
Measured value 1.029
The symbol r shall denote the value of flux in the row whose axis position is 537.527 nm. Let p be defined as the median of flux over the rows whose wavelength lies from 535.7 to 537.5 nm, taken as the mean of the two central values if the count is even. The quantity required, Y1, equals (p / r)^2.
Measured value 1.05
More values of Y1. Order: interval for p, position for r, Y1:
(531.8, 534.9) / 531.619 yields 0.97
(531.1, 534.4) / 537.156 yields 1.00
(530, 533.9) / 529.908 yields 0.94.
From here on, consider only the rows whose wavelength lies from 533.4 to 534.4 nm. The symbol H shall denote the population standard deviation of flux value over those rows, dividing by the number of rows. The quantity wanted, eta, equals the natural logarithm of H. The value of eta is -2.7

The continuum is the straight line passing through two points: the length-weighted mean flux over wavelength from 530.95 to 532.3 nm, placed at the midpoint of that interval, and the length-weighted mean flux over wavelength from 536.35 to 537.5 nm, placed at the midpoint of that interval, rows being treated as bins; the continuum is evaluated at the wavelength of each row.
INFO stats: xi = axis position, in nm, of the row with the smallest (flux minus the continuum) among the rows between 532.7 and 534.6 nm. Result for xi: 532.844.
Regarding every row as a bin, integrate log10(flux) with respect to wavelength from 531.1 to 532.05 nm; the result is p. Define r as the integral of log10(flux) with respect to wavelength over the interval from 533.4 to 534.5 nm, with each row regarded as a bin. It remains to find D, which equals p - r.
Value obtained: -0.1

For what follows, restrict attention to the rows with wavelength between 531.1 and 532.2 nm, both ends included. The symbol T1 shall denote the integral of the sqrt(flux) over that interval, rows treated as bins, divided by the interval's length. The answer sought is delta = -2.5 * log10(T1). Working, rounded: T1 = 2.87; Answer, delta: -1.15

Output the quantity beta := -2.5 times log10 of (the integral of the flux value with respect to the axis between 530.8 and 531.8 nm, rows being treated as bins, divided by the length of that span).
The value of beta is -2.28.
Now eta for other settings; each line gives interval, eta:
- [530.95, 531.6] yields -3.4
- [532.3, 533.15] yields -2.0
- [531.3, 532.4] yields -2.2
